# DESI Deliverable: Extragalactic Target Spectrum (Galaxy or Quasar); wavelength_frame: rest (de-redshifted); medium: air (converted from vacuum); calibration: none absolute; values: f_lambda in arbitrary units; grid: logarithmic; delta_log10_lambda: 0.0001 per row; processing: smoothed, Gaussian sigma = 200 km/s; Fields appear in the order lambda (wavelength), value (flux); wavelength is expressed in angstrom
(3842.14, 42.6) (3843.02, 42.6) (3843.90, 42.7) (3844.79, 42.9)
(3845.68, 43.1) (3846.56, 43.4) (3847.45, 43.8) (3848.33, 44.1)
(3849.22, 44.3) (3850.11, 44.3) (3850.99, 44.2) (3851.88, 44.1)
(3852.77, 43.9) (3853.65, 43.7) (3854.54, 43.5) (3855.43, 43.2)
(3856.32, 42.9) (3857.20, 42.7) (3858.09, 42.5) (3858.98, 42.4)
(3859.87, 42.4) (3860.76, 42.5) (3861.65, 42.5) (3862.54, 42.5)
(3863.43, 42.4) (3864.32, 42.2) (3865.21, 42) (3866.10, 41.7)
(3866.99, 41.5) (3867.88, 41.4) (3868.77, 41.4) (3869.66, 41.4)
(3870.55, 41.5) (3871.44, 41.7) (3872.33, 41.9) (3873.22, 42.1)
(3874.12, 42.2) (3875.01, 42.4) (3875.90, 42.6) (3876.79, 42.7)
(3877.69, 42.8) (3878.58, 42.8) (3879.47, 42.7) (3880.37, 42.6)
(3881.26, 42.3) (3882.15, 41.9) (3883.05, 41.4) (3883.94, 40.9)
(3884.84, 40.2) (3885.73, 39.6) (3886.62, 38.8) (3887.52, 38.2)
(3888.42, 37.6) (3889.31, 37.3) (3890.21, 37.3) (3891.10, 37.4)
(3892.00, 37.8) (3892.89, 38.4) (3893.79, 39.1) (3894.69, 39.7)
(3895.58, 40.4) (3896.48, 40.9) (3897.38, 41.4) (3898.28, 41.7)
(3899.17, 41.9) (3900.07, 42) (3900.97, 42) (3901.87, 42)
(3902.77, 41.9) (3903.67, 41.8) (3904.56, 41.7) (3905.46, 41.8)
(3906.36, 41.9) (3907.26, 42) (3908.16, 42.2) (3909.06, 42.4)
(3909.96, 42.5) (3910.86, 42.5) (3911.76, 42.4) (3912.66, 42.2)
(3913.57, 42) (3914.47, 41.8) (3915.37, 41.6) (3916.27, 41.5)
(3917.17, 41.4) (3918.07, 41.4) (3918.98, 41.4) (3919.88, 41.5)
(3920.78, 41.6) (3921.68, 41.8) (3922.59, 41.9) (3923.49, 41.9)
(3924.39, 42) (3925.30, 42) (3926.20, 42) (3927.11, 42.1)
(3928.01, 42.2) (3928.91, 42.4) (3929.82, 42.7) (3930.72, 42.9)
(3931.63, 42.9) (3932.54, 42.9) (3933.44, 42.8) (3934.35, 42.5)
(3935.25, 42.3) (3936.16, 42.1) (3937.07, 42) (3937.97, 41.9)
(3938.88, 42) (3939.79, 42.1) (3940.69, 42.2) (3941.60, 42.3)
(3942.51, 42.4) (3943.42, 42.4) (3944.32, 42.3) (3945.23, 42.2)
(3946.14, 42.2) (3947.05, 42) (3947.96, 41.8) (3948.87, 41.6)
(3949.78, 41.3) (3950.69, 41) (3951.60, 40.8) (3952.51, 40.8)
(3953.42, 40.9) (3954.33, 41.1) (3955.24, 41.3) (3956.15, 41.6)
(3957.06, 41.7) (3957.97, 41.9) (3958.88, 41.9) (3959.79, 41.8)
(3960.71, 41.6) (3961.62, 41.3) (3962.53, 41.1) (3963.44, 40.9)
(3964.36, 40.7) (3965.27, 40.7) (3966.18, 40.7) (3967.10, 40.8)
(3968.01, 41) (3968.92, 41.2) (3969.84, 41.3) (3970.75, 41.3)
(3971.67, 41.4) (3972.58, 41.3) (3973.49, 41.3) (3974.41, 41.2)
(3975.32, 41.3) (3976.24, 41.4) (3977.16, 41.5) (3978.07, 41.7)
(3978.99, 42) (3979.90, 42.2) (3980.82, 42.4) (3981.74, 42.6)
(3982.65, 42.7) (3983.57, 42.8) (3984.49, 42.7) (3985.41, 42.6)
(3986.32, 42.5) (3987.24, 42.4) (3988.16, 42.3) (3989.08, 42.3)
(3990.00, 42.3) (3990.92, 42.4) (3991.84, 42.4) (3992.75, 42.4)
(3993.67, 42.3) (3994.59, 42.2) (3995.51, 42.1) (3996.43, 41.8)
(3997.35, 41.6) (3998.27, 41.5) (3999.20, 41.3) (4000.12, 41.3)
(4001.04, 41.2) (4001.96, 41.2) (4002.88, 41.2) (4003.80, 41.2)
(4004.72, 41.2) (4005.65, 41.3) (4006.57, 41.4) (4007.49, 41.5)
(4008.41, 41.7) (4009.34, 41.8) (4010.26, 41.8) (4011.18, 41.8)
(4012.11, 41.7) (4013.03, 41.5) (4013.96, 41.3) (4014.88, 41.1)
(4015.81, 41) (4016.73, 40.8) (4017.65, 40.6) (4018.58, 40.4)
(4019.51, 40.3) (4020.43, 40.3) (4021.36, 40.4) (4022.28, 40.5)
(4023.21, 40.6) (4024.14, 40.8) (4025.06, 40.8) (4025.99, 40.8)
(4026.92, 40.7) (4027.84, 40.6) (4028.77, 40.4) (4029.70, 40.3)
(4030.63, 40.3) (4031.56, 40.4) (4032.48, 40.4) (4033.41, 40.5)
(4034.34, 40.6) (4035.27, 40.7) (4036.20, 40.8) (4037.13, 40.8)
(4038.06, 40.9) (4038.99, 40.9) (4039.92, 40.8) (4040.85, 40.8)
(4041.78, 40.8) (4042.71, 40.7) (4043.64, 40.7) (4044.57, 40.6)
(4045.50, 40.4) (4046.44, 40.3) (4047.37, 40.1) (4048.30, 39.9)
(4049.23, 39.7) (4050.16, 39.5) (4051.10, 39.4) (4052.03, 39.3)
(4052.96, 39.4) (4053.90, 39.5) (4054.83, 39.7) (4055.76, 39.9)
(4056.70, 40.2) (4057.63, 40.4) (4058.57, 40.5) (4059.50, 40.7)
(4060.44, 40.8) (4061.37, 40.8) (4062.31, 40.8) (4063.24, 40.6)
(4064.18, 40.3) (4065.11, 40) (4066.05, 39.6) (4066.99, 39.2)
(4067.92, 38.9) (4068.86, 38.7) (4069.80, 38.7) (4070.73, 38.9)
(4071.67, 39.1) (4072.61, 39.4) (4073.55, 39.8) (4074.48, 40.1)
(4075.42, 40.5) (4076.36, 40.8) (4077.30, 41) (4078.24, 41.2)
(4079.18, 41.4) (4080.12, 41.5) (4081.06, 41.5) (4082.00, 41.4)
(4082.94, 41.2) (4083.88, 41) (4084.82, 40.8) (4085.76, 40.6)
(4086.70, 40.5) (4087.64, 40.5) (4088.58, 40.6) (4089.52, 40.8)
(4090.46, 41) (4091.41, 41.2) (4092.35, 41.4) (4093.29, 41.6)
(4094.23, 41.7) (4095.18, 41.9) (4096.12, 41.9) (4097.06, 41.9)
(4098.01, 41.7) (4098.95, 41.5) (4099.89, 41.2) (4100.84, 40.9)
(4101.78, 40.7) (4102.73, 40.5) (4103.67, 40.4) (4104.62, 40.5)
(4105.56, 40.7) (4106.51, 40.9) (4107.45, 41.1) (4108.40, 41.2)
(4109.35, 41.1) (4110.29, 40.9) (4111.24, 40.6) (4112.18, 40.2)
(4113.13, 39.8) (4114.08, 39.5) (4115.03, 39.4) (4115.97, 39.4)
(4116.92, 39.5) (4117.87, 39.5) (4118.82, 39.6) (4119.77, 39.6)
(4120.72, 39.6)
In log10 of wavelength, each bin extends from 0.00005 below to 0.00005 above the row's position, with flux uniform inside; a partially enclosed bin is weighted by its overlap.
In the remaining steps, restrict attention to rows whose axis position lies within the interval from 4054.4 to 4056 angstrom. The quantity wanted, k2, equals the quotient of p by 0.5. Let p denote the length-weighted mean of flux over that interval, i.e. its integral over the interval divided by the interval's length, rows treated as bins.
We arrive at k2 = 79.8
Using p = 39.9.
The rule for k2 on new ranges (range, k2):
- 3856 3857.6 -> 86.0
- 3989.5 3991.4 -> 84.5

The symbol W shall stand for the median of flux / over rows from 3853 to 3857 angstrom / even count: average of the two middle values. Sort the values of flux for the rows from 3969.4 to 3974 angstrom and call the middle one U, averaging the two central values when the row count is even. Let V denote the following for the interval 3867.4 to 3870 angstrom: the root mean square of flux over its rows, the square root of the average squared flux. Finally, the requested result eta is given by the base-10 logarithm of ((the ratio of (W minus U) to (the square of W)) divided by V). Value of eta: -4.6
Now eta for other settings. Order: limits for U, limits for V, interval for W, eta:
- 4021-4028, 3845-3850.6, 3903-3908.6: -4.8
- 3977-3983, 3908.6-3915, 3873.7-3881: -5.2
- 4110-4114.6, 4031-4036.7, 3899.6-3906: -4.6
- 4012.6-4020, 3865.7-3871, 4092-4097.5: -4.9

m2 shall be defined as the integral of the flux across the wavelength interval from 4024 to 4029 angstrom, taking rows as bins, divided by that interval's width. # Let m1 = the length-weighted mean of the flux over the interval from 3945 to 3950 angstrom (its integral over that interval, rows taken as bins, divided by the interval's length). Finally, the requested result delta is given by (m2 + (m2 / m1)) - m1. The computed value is -0.1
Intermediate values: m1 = 41.8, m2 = 40.7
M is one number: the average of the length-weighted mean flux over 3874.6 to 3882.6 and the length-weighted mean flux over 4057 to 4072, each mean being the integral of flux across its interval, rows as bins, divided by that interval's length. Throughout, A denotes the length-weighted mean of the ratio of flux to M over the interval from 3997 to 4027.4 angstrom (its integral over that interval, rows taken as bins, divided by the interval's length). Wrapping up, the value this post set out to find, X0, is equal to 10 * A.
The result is 10.0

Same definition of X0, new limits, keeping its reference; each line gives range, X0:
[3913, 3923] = 10.1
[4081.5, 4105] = 10.0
